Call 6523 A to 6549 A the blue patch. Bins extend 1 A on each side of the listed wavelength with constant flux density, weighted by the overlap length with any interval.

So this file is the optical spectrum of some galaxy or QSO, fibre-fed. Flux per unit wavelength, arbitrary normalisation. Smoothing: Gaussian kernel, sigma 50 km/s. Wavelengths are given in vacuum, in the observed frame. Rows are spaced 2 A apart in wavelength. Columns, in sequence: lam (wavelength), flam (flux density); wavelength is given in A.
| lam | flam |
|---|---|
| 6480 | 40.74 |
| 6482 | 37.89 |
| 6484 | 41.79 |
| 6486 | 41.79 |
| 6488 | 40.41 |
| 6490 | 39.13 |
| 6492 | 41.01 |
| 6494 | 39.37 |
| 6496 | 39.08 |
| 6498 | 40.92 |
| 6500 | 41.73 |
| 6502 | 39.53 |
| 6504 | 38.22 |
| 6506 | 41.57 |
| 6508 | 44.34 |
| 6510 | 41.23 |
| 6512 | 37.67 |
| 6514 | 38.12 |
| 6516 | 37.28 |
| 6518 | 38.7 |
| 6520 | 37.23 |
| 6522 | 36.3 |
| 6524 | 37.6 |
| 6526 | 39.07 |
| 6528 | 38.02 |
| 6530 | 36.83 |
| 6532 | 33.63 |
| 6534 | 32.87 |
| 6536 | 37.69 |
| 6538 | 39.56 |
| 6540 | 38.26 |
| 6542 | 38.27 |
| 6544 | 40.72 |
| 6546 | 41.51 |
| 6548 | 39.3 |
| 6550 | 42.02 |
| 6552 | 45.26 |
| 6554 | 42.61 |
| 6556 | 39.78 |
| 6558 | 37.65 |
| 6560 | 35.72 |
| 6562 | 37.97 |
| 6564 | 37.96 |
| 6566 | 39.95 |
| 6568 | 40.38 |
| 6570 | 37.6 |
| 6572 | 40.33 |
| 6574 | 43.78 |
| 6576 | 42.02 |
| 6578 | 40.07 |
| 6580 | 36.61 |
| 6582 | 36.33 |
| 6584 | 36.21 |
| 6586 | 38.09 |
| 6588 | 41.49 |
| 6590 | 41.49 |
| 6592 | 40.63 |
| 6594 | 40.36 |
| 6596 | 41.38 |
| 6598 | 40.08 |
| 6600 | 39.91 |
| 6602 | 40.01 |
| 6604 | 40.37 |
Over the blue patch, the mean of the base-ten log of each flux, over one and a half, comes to 1.05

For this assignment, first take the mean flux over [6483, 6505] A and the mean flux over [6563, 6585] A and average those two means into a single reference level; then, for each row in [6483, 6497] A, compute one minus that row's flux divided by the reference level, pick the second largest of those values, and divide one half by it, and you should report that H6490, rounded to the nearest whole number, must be 33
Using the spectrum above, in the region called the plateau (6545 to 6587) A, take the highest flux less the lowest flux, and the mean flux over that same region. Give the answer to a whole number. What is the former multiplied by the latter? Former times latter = 378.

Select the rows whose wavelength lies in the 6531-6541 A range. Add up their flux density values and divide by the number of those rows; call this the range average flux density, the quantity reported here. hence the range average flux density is 36.4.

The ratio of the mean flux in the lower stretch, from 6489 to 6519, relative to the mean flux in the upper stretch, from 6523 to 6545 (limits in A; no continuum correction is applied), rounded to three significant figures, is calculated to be 1.06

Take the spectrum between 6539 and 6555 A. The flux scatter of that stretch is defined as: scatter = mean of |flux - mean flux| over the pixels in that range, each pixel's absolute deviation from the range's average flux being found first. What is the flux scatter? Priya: 1.86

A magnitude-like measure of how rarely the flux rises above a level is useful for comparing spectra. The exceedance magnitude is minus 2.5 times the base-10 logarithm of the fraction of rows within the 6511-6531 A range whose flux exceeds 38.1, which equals 1.31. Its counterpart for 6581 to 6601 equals 0.39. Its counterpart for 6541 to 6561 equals 0.24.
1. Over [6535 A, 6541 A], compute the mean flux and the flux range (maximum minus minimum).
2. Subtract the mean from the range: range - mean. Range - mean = -36.6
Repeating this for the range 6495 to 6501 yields -37.9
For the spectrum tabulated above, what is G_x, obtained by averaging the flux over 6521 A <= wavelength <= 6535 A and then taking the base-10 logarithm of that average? 1.56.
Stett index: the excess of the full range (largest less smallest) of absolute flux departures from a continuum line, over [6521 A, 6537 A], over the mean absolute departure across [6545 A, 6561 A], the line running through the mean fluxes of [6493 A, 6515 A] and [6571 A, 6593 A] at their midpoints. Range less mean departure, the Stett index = 3.80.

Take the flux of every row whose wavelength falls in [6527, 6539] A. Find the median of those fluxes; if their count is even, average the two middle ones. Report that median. 37.3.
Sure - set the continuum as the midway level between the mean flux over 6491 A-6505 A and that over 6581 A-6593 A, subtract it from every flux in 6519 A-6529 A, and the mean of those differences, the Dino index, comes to -1.9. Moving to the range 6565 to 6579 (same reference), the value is 1.1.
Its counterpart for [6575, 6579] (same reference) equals 1.5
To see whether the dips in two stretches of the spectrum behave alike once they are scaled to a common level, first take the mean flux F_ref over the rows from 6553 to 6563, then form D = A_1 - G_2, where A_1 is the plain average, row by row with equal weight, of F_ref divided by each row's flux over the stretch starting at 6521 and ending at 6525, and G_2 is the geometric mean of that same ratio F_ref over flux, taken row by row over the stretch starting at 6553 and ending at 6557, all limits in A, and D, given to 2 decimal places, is 0.11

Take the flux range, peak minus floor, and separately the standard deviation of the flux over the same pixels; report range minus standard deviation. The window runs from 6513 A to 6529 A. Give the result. 1.9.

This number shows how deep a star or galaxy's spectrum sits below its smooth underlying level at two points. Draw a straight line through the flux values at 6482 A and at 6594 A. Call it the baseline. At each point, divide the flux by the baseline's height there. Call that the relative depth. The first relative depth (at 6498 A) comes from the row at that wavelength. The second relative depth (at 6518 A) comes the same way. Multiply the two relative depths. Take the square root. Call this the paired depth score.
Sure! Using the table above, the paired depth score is 1.03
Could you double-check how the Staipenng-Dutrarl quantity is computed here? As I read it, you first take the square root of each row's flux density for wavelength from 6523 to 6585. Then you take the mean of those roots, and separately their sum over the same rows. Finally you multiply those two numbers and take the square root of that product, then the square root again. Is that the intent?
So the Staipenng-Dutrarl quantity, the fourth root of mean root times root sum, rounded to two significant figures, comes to 5.9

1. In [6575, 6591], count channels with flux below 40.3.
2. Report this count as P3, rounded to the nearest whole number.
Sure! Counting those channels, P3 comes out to 5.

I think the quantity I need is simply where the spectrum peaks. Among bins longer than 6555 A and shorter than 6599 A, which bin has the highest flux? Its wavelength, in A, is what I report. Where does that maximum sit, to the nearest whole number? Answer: 6574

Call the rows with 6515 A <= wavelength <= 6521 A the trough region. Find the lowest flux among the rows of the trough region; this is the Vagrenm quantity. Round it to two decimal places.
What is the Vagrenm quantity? 37.23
